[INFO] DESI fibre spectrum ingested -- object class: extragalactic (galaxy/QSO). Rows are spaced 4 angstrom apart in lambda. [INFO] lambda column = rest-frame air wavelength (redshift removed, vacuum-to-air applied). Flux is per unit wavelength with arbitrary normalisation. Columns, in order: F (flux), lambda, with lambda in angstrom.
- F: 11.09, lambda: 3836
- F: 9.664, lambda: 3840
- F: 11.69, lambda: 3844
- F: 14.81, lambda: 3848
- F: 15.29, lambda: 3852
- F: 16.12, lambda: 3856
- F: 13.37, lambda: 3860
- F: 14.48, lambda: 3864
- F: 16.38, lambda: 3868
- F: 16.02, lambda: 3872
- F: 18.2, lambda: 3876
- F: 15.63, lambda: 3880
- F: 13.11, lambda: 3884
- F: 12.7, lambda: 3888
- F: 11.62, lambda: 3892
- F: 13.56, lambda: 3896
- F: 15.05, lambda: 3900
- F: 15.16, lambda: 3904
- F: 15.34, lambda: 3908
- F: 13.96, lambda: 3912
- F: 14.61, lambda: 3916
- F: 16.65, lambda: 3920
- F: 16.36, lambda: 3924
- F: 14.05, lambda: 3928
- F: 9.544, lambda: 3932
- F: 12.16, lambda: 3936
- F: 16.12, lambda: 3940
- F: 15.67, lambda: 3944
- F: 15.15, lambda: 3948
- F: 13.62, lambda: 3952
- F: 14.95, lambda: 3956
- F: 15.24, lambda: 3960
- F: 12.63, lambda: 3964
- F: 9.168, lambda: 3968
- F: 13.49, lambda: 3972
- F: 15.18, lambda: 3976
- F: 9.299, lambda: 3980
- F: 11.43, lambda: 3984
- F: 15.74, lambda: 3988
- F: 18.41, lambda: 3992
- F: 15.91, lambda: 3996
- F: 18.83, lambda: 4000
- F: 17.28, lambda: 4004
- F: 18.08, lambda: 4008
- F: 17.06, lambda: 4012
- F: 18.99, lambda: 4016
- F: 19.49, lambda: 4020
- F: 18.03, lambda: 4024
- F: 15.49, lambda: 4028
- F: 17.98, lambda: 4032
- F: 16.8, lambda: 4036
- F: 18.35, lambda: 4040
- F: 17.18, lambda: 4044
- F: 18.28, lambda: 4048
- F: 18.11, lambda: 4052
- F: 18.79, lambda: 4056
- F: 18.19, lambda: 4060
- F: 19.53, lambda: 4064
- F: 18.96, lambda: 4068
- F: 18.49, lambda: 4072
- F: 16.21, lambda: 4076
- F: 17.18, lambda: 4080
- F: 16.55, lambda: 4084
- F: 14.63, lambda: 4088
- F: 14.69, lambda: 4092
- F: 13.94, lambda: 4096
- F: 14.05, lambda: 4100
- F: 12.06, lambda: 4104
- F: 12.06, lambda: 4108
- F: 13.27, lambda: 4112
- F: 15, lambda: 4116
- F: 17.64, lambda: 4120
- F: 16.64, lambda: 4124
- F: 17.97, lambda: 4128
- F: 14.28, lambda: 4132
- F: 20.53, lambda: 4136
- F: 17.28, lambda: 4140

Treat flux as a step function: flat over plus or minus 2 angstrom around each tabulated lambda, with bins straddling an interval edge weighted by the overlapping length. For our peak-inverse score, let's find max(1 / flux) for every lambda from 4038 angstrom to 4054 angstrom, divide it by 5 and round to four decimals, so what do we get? 0.0116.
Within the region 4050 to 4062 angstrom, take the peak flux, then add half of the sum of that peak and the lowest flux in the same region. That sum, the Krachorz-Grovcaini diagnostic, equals 37.2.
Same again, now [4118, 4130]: 35.3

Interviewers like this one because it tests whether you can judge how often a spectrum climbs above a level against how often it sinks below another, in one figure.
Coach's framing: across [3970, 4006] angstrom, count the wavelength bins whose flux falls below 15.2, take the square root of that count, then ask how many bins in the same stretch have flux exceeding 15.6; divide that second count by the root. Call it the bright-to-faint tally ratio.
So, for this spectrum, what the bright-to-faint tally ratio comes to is 2.5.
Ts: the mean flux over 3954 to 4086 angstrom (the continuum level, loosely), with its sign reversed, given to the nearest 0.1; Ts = -16.5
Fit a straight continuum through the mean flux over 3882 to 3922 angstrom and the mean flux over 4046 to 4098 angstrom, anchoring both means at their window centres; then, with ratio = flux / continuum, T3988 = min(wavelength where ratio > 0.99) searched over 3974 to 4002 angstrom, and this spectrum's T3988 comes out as 3988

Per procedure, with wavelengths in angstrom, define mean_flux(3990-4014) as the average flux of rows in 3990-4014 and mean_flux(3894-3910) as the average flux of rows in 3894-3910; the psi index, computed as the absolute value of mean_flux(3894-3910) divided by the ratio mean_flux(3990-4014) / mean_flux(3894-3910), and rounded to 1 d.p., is 12.4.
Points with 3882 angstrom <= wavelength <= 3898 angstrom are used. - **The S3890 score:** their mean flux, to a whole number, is 13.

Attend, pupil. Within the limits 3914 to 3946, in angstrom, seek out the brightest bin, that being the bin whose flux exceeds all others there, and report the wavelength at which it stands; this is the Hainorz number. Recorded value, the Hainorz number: 3920 angstrom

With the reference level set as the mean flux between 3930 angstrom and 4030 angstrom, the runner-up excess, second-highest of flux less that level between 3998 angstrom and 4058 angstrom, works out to 4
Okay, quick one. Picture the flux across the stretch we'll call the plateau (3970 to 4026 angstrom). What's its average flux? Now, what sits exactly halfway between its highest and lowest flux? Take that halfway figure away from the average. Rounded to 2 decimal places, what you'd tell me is 1.84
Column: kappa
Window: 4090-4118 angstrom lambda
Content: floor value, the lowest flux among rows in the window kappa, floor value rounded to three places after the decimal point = 12.060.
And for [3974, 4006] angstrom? 9.299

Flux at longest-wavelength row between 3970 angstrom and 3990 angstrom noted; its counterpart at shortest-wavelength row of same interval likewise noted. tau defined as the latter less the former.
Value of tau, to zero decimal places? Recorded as -2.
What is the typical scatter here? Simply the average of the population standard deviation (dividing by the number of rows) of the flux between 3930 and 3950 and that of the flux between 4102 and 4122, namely 2.31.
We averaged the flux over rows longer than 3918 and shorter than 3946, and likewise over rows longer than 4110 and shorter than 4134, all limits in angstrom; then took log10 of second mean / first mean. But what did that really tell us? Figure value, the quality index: 0.04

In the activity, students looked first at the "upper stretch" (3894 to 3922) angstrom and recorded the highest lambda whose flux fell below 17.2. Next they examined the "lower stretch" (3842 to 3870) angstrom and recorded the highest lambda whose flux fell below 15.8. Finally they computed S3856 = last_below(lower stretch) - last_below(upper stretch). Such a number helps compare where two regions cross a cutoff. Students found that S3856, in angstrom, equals -56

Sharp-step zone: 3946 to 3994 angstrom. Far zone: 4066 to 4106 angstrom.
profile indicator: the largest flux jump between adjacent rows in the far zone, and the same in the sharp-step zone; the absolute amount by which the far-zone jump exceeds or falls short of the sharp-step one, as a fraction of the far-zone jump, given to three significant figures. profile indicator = 1.58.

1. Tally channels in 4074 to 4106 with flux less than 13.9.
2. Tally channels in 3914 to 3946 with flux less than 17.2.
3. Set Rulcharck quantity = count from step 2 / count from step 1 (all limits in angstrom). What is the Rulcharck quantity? 8.0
